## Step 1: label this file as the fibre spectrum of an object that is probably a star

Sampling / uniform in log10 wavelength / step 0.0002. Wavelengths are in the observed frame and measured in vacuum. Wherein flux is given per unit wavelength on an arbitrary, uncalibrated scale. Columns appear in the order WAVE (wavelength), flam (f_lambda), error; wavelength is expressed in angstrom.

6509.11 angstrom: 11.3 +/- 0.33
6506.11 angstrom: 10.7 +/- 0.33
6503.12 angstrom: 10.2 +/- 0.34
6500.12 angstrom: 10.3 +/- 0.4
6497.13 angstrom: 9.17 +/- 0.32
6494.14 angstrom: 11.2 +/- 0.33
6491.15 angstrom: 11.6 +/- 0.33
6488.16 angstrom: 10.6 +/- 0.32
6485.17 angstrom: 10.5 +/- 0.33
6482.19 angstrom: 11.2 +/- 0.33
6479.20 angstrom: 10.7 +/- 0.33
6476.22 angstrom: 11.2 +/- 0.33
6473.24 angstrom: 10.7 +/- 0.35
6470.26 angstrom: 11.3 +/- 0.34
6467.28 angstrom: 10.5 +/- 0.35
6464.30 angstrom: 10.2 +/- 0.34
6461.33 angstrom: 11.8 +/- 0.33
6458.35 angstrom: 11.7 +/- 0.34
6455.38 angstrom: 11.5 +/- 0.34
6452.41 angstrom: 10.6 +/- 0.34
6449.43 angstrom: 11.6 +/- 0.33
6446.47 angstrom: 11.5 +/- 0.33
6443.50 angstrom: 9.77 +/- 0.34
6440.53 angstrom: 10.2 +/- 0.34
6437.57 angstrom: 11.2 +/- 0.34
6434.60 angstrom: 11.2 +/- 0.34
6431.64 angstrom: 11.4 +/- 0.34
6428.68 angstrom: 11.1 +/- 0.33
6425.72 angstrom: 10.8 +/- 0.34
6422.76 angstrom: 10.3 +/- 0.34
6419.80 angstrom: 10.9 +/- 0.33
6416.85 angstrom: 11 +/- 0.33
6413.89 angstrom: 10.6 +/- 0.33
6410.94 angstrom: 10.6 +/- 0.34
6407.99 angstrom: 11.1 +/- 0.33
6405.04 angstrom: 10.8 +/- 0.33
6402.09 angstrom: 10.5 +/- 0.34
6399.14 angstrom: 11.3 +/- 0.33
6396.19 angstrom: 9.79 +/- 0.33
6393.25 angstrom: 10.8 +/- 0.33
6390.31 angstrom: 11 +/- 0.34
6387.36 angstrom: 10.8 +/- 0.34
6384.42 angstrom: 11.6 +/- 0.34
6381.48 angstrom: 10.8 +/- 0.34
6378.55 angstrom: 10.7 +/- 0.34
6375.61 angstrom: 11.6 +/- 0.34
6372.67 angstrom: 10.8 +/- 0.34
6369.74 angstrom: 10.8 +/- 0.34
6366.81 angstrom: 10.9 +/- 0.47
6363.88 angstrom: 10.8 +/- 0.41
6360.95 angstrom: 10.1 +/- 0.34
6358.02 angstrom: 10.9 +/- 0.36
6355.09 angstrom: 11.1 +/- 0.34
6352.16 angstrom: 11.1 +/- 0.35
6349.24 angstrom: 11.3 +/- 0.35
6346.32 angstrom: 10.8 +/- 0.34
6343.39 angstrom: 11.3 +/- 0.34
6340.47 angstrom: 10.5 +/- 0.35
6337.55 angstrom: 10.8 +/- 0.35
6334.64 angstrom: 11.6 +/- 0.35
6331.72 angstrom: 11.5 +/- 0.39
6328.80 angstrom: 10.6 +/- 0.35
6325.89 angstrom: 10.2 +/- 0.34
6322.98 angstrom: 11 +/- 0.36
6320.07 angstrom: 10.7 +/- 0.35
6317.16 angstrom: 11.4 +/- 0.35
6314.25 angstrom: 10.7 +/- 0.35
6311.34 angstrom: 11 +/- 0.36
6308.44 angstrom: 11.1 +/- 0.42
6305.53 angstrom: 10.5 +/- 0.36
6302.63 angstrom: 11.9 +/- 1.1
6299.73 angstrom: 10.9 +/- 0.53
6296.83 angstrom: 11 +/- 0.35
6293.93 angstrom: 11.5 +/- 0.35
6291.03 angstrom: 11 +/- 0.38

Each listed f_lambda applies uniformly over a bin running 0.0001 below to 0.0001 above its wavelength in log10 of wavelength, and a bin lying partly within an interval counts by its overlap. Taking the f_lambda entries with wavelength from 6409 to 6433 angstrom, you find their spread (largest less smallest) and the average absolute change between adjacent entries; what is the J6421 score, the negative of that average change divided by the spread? -0.29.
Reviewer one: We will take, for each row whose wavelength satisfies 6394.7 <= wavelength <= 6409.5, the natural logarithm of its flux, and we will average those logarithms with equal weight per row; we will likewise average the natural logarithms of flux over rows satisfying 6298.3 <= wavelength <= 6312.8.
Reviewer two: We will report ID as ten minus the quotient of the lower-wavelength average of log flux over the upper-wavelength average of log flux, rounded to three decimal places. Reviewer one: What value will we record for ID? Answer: 8.985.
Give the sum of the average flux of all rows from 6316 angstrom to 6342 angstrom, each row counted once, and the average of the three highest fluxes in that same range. 22.4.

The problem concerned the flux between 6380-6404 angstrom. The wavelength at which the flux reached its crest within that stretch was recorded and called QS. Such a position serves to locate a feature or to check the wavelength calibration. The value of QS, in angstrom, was 6384.42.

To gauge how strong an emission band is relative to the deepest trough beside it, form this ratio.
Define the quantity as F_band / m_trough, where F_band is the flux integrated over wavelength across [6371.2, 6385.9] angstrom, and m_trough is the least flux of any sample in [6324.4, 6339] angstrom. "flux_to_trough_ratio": 16.0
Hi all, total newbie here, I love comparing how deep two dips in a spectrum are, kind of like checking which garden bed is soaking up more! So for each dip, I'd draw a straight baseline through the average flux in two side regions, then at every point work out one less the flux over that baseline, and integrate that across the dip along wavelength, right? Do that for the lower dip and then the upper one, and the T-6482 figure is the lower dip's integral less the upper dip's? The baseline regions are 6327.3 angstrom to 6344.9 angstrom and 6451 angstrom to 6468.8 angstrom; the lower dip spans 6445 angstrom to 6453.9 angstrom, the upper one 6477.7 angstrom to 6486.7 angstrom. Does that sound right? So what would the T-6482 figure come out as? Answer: -0.4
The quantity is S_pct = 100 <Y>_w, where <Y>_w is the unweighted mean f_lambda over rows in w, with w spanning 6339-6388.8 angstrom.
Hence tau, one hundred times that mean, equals 1094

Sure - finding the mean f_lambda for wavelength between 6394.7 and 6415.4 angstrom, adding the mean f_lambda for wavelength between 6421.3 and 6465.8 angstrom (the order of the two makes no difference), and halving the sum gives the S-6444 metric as 10.8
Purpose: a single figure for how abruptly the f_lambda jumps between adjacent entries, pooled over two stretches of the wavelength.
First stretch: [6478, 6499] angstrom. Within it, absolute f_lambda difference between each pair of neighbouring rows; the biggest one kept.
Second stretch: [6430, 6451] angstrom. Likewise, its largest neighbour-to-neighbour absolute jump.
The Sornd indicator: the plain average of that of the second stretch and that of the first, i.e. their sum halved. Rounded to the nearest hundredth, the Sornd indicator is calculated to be 1.88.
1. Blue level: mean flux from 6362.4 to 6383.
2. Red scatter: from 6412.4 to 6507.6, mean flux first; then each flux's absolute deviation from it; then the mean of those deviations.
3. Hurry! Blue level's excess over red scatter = 10.4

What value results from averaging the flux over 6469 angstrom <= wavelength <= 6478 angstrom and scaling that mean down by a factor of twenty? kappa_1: 0.553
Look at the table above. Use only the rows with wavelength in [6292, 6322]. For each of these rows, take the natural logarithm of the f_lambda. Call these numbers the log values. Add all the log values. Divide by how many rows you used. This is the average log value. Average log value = 2.40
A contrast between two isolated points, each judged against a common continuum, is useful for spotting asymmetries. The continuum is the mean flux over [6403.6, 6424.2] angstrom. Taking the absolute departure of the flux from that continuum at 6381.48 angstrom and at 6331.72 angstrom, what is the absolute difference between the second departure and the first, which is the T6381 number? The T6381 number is 0.70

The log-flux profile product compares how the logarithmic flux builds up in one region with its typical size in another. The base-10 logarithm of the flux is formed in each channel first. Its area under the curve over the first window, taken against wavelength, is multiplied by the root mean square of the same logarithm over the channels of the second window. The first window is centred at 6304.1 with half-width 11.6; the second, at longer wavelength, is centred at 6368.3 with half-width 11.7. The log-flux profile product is 25.1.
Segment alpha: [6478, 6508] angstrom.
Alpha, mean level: 10.6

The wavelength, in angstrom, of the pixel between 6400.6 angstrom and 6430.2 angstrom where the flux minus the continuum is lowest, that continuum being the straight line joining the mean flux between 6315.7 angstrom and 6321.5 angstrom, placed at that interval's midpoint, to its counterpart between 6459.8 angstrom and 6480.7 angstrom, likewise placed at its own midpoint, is 6422.76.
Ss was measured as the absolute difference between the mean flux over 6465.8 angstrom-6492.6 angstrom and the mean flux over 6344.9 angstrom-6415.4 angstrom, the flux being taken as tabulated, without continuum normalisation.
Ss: 0.064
